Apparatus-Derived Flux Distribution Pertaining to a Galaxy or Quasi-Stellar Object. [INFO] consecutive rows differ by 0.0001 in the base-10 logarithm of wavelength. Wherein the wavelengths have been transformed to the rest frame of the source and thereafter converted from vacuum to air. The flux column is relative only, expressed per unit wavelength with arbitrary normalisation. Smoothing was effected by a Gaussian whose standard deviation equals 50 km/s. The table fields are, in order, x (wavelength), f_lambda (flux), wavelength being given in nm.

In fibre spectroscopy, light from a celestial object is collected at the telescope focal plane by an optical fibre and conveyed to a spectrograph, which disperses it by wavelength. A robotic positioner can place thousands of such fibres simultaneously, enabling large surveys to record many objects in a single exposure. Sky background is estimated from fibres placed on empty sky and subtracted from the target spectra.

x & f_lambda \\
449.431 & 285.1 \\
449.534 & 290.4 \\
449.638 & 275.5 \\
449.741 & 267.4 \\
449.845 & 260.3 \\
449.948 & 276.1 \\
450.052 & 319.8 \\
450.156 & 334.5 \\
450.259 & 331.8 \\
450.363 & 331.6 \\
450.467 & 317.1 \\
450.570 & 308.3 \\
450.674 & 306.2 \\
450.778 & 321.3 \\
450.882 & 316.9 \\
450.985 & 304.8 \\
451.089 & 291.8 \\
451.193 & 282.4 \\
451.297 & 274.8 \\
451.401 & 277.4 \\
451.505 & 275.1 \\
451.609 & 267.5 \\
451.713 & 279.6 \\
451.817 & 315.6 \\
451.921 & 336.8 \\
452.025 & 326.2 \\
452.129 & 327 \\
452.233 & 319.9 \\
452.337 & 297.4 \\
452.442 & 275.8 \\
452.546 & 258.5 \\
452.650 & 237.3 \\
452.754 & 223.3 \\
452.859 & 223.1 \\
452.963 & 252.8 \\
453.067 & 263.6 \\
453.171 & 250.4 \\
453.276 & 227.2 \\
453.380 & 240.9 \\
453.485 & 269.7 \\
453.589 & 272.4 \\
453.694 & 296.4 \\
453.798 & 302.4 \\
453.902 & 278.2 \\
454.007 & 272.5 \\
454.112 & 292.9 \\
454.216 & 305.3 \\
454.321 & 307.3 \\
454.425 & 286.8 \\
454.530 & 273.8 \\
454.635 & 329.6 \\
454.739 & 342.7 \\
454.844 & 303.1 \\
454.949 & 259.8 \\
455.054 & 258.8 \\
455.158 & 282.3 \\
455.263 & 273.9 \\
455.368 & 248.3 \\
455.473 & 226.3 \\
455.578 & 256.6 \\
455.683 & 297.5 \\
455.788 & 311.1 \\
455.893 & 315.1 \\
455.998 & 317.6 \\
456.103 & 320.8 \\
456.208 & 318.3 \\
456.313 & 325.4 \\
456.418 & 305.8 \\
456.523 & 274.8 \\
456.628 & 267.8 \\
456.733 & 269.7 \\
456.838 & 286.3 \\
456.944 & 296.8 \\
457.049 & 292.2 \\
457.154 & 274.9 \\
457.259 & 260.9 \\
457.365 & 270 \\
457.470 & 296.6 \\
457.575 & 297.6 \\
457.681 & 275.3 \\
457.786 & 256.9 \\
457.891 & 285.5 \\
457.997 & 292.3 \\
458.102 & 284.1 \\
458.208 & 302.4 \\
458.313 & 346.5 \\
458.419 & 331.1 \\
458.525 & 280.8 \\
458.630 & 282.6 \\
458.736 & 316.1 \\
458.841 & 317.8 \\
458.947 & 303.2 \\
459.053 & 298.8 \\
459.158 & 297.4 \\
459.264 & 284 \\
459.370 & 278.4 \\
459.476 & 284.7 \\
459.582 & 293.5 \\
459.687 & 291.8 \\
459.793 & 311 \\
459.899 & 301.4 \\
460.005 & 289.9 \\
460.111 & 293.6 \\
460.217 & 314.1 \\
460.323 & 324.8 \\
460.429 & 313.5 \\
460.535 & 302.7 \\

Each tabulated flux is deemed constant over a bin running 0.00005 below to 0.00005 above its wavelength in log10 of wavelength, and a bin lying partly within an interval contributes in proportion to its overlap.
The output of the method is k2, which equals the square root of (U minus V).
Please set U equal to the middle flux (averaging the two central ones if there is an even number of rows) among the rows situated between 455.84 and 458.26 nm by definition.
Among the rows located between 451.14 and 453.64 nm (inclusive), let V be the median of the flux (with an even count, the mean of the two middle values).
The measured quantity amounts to 4.3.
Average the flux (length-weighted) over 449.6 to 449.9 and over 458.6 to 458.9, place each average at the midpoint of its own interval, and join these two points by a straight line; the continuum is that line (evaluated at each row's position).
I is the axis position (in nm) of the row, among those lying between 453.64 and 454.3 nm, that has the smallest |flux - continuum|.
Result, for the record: 454.112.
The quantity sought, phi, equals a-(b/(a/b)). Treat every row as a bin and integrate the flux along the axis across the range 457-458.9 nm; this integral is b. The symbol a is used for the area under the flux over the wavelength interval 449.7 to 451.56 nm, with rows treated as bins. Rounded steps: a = 558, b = 556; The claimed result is 4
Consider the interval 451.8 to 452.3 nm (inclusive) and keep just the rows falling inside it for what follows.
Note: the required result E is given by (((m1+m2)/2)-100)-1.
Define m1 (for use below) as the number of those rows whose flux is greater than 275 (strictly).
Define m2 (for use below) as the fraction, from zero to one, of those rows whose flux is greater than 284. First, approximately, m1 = 5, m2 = 1.00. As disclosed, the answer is -98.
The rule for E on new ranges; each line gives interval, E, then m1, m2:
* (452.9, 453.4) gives -101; 0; 0.00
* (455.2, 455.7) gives -100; 1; 0.20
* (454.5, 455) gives -99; 3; 0.60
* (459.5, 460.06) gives -98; 5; 1.00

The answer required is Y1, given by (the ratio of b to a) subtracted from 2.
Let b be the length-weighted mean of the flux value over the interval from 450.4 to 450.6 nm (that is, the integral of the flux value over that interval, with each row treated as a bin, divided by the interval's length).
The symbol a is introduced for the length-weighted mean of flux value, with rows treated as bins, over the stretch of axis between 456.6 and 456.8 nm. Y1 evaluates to 0.83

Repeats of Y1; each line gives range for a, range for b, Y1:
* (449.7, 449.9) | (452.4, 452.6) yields 0.99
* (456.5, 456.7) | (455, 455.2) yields 1.00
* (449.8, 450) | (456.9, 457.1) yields 0.90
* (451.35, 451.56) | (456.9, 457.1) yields 0.93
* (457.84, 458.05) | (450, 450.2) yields 0.87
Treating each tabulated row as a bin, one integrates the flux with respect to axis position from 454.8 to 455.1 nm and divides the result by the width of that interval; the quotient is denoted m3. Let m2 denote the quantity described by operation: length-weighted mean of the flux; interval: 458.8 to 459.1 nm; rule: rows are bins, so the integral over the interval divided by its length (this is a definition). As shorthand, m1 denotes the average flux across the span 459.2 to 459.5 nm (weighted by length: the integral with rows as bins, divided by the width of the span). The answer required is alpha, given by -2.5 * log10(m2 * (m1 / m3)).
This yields -6.25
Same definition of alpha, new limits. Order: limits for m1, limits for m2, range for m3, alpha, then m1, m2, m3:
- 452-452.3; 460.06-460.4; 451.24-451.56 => -6.41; 323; 311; 276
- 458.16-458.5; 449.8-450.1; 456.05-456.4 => -6.15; 323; 286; 320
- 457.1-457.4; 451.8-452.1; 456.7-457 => -6.22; 268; 328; 285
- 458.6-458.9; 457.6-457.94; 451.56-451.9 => -6.15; 307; 275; 292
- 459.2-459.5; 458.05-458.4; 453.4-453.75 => -6.26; 282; 313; 276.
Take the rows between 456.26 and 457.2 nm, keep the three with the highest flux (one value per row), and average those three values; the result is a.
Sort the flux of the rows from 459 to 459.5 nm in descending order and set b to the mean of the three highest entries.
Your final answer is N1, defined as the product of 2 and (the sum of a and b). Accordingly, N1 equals 1206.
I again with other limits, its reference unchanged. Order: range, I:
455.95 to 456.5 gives 456.418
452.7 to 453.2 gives 453.067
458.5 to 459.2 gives 458.947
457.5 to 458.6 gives 458.208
